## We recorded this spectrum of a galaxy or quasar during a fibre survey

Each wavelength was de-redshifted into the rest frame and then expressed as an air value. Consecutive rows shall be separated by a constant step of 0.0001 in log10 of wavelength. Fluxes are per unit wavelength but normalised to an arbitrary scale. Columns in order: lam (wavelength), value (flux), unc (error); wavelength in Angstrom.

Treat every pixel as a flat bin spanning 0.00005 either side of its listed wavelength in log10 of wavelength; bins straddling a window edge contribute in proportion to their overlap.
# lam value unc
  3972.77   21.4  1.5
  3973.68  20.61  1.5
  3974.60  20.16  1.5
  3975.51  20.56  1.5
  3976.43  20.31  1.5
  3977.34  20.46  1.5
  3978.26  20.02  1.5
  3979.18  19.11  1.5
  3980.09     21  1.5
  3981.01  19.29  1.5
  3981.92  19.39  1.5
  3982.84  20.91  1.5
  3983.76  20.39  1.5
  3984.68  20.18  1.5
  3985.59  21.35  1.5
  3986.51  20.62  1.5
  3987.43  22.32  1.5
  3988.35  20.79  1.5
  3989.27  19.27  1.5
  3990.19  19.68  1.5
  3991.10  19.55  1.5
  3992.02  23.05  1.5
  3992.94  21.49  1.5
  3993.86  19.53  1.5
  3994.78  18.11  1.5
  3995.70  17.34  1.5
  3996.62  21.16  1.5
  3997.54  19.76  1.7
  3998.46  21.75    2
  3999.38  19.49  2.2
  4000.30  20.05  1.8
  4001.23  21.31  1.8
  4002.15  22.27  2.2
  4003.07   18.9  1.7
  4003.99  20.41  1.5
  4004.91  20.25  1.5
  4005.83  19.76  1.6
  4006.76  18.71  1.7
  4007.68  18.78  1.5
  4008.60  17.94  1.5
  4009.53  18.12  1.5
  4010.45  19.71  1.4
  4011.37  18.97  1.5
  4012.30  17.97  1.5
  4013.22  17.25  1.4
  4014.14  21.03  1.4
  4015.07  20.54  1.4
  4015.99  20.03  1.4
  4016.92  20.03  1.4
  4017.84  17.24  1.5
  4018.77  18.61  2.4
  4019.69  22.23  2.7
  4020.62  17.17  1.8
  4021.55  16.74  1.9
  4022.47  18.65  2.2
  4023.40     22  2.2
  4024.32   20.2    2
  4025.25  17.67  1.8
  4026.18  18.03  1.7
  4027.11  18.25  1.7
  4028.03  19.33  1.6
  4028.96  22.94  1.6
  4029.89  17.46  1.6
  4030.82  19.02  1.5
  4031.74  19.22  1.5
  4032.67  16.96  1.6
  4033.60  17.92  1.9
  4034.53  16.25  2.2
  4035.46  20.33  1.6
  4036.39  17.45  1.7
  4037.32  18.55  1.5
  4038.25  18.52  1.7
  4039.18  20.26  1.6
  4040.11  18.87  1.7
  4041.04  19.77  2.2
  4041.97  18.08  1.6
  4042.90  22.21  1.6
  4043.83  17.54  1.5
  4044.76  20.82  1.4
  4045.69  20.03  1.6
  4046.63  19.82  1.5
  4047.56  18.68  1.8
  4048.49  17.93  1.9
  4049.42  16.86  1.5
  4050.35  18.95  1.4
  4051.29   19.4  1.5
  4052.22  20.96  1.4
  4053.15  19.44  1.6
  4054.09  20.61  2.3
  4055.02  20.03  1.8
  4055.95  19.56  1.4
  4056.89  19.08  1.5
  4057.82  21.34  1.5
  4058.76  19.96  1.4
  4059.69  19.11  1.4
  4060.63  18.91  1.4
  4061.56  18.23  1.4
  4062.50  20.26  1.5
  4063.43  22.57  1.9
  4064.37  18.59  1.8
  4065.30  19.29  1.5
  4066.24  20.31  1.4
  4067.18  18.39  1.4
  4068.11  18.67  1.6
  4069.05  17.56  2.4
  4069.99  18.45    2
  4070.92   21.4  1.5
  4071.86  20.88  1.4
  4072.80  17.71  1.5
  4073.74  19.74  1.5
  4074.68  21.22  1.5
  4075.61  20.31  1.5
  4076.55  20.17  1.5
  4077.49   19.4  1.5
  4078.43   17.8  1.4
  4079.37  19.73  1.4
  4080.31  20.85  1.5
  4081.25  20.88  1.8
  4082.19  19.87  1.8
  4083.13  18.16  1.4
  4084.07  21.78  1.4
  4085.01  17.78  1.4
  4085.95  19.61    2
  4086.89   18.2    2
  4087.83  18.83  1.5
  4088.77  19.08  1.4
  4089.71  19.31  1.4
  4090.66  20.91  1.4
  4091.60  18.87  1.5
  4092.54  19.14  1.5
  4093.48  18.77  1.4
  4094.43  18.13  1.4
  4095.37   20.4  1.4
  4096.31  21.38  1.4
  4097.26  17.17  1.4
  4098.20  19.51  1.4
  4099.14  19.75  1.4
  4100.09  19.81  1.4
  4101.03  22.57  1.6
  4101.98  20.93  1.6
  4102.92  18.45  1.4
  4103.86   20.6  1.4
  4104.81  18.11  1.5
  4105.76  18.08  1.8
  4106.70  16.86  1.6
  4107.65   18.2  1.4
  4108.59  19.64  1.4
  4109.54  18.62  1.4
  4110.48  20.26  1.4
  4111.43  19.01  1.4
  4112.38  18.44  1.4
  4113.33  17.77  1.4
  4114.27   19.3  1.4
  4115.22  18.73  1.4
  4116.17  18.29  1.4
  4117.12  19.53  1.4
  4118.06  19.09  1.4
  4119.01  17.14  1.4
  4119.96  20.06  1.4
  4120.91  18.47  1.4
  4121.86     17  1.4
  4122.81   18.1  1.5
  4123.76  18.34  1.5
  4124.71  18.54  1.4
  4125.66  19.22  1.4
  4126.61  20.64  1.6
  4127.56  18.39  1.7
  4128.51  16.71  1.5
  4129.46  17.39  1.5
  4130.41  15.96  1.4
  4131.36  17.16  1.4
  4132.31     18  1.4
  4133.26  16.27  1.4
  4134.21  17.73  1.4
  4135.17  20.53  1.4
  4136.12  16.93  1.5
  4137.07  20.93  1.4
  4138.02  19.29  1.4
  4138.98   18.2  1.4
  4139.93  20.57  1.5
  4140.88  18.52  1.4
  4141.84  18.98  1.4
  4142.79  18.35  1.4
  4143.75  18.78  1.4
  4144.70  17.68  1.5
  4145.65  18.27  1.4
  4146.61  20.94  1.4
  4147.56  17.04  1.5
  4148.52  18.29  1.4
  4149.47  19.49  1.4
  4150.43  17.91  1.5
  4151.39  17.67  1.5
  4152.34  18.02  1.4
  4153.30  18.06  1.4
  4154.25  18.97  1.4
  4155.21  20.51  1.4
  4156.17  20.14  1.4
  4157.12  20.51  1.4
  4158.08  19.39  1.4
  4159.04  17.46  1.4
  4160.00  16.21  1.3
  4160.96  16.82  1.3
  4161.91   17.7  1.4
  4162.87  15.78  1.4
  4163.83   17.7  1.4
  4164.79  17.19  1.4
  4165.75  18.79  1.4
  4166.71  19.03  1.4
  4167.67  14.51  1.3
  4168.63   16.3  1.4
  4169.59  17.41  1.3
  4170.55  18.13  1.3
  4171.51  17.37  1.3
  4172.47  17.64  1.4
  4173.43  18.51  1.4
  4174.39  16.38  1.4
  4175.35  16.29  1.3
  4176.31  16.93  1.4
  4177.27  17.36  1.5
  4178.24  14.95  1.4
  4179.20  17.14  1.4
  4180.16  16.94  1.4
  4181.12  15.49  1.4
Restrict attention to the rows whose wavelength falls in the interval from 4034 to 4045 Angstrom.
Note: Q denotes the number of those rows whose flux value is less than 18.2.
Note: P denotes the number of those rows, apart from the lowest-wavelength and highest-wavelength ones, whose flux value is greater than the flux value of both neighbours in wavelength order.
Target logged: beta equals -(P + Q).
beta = -9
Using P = 5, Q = 4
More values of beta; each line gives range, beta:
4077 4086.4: -5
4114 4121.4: -3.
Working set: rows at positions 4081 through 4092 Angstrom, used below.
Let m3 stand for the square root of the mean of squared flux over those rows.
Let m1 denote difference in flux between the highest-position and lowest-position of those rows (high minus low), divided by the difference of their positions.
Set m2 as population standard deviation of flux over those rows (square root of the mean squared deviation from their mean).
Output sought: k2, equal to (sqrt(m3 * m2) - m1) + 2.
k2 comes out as 6.99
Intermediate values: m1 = -0.194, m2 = 1.18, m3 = 19.5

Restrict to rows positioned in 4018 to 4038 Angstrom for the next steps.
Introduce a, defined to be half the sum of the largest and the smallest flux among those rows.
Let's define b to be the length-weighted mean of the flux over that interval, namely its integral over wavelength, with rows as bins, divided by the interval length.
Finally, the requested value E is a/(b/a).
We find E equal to 20.4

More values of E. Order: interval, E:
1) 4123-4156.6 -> 18.4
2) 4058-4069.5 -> 20.8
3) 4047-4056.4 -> 18.6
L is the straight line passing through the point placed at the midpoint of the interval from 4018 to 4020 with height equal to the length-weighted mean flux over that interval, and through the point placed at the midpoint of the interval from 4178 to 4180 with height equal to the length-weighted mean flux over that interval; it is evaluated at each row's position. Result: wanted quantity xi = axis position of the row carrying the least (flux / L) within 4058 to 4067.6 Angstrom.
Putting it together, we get 4061.56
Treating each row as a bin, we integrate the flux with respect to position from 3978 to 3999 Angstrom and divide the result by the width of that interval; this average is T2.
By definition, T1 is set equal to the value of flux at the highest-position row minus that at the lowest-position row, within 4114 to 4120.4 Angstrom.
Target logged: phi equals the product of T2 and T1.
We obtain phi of 15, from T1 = 0.8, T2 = 20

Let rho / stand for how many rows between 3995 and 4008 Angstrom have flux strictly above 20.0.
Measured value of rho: 7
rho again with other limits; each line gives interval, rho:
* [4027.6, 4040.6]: 3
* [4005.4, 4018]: 4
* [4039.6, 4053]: 4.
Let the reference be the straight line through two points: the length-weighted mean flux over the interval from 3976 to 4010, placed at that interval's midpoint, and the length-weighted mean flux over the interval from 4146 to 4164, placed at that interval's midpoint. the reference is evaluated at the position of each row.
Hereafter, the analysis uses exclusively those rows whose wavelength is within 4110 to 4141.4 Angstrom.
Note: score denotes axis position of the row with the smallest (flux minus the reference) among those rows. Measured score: 4130.41 Angstrom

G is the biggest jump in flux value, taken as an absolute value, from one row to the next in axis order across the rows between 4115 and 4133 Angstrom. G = 2.9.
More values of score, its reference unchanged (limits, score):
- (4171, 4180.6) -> 4178.24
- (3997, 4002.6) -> 3999.38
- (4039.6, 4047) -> 4043.83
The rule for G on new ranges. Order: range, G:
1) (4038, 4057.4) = 4.7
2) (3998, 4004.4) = 3.4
